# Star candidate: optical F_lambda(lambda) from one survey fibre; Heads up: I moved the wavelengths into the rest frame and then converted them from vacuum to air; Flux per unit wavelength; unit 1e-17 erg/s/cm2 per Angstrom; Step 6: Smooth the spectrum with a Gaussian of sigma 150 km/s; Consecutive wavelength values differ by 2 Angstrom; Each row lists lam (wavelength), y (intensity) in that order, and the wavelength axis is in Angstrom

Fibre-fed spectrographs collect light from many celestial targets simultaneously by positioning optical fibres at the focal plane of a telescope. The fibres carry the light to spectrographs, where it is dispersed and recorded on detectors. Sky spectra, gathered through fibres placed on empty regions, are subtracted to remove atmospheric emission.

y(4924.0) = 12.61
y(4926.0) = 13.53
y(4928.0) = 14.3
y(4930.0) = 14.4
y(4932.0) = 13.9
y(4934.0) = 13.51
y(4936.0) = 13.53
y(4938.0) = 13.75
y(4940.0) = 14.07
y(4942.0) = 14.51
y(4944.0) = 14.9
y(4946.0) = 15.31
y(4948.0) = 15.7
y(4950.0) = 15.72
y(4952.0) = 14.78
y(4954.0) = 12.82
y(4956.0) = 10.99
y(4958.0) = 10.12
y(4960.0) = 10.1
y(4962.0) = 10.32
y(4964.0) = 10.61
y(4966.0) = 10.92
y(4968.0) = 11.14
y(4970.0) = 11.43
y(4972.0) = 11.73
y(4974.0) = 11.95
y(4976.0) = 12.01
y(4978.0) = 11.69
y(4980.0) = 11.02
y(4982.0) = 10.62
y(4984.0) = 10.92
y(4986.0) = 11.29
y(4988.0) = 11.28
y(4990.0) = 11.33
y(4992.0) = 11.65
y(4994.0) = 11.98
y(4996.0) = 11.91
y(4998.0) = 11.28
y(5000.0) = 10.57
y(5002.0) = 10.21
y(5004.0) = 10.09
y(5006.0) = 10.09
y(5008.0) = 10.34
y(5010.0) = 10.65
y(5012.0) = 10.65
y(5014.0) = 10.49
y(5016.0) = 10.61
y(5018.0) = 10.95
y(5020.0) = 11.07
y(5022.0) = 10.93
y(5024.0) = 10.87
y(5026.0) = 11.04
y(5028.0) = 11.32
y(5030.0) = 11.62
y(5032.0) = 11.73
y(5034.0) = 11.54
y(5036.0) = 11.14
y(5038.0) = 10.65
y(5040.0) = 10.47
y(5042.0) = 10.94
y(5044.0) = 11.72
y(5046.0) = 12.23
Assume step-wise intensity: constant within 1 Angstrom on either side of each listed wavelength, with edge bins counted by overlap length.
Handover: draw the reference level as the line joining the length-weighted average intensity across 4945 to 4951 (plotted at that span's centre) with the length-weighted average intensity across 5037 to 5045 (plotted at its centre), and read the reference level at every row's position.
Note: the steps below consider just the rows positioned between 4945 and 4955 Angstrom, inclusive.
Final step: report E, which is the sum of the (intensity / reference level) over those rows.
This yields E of 4.8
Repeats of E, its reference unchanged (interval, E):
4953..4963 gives 3.6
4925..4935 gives 4.2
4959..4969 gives 3.6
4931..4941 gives 4.3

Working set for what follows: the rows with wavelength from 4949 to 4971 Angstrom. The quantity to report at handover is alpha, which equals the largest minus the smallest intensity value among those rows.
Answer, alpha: 5.6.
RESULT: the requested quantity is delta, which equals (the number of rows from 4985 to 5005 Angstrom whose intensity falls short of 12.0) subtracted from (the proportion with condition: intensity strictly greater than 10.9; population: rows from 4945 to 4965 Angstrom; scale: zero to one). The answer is -9.40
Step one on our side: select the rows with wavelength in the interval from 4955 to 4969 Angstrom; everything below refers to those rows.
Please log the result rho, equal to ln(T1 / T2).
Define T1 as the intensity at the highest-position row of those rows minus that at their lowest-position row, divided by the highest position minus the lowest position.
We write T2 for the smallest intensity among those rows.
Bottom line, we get -6.7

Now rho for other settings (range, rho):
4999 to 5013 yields -7.3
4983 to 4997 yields -4.9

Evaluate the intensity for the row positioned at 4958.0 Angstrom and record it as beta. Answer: 10.12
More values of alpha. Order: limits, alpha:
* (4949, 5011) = 5.6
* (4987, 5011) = 1.9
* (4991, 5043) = 1.9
